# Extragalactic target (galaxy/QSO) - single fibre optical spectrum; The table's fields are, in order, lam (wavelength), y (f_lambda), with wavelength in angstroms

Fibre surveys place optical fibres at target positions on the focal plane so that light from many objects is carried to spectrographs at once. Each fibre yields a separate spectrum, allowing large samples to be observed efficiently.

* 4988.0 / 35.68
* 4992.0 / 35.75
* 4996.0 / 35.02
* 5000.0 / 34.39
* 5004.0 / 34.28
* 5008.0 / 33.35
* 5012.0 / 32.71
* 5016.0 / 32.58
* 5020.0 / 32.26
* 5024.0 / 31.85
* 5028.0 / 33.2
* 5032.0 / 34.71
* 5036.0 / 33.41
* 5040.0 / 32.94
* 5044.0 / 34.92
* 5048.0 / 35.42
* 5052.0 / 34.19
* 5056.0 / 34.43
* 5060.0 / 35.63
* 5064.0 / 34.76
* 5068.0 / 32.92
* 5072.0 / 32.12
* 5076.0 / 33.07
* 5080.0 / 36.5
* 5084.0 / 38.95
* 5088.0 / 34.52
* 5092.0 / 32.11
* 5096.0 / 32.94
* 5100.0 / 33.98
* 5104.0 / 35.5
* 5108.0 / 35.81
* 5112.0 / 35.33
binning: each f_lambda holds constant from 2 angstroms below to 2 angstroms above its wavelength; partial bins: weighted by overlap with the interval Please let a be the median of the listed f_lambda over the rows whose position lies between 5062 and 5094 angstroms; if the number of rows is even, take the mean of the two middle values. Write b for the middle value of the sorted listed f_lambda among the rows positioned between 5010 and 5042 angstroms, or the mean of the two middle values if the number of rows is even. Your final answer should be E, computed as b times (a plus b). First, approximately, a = 33.8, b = 32.8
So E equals 2187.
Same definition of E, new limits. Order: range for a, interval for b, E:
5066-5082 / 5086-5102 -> 2224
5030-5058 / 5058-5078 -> 2232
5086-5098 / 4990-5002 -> 2380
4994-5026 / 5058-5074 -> 2263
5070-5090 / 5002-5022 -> 2199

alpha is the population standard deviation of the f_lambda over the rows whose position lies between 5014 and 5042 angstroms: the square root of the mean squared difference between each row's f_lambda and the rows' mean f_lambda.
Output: 0.86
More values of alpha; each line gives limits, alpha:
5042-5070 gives 0.83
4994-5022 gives 0.98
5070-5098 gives 2.37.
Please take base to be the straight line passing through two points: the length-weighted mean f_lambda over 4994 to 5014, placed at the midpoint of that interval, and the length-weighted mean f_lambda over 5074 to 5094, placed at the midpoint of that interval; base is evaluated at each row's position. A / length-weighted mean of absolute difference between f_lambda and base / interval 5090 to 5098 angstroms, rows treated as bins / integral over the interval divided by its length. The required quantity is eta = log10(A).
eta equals 0.42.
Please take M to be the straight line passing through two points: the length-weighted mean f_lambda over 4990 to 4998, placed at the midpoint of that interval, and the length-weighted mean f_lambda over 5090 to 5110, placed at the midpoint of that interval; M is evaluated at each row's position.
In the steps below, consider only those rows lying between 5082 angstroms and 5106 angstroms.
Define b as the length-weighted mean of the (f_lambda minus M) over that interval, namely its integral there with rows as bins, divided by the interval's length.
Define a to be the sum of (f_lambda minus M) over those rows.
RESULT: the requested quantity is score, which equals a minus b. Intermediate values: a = 3.1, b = 0.5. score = 3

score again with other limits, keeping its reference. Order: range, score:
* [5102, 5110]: 2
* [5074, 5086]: 4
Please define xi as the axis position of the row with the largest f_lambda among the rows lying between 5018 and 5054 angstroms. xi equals 5048.0 angstroms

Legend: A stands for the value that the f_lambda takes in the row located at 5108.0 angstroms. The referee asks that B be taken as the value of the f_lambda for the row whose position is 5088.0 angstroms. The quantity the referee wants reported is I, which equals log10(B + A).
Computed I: 1.847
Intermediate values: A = 35.81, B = 34.52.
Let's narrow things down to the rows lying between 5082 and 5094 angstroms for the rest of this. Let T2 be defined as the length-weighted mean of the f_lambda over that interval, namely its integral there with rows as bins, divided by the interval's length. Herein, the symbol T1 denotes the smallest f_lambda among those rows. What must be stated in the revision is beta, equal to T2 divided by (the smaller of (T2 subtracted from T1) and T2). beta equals -11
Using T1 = 32.11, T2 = 35.2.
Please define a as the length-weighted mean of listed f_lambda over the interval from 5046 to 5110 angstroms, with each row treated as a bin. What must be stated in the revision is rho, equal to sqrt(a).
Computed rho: 5.88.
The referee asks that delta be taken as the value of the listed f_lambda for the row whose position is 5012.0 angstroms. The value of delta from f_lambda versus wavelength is 32.71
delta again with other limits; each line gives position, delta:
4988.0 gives 35.68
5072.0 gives 32.12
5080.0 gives 36.5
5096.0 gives 32.94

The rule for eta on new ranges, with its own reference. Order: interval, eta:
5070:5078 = 0.36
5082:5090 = 0.35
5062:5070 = -0.02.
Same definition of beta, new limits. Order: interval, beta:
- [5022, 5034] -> -24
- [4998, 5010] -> -52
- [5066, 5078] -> -56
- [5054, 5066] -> -69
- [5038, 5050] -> -23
